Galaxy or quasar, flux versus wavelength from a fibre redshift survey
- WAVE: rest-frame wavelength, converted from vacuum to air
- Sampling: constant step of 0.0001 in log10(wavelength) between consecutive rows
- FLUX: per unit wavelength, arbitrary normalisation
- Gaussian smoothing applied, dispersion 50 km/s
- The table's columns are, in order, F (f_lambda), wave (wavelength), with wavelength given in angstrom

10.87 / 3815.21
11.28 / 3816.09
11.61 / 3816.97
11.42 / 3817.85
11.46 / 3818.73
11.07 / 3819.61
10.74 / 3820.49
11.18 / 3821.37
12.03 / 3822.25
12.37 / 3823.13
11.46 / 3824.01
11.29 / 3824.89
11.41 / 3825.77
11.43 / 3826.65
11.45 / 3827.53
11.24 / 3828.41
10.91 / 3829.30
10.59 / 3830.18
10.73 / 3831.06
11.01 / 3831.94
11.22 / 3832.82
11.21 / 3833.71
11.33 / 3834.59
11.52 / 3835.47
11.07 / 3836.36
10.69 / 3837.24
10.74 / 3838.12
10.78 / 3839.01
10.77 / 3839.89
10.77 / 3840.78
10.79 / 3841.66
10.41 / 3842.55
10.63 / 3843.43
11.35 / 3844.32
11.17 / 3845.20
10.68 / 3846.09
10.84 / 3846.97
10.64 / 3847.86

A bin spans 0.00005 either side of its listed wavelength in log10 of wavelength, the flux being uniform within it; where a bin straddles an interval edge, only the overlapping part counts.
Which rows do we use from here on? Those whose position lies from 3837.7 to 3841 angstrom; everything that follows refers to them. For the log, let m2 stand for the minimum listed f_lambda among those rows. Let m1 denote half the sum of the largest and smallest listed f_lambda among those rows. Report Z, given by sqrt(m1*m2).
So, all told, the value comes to 10.7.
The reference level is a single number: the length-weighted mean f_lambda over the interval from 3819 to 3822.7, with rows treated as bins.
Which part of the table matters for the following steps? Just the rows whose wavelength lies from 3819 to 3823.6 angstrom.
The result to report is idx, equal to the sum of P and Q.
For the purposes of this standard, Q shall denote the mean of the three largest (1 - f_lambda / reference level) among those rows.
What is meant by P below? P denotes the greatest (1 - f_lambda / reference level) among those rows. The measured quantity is 0.07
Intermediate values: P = 0.047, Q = 0.02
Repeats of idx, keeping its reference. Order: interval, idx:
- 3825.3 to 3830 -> 0.04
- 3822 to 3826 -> -0.01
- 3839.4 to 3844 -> 0.13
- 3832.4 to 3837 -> 0.03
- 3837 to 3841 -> 0.10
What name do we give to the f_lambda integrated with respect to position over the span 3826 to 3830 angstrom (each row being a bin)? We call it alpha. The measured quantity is 44.9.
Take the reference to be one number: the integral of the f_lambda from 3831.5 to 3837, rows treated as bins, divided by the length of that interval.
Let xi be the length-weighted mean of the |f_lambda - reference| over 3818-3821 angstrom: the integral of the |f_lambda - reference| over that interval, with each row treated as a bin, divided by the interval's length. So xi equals 0.27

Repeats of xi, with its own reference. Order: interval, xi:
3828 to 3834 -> 0.24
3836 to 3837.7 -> 0.34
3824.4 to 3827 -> 0.17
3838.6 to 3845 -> 0.44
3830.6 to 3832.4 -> 0.34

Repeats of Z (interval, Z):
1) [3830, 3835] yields 10.8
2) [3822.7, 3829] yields 11.5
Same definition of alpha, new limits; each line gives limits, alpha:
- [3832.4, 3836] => 40.6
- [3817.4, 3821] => 40.2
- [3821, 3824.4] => 40.0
